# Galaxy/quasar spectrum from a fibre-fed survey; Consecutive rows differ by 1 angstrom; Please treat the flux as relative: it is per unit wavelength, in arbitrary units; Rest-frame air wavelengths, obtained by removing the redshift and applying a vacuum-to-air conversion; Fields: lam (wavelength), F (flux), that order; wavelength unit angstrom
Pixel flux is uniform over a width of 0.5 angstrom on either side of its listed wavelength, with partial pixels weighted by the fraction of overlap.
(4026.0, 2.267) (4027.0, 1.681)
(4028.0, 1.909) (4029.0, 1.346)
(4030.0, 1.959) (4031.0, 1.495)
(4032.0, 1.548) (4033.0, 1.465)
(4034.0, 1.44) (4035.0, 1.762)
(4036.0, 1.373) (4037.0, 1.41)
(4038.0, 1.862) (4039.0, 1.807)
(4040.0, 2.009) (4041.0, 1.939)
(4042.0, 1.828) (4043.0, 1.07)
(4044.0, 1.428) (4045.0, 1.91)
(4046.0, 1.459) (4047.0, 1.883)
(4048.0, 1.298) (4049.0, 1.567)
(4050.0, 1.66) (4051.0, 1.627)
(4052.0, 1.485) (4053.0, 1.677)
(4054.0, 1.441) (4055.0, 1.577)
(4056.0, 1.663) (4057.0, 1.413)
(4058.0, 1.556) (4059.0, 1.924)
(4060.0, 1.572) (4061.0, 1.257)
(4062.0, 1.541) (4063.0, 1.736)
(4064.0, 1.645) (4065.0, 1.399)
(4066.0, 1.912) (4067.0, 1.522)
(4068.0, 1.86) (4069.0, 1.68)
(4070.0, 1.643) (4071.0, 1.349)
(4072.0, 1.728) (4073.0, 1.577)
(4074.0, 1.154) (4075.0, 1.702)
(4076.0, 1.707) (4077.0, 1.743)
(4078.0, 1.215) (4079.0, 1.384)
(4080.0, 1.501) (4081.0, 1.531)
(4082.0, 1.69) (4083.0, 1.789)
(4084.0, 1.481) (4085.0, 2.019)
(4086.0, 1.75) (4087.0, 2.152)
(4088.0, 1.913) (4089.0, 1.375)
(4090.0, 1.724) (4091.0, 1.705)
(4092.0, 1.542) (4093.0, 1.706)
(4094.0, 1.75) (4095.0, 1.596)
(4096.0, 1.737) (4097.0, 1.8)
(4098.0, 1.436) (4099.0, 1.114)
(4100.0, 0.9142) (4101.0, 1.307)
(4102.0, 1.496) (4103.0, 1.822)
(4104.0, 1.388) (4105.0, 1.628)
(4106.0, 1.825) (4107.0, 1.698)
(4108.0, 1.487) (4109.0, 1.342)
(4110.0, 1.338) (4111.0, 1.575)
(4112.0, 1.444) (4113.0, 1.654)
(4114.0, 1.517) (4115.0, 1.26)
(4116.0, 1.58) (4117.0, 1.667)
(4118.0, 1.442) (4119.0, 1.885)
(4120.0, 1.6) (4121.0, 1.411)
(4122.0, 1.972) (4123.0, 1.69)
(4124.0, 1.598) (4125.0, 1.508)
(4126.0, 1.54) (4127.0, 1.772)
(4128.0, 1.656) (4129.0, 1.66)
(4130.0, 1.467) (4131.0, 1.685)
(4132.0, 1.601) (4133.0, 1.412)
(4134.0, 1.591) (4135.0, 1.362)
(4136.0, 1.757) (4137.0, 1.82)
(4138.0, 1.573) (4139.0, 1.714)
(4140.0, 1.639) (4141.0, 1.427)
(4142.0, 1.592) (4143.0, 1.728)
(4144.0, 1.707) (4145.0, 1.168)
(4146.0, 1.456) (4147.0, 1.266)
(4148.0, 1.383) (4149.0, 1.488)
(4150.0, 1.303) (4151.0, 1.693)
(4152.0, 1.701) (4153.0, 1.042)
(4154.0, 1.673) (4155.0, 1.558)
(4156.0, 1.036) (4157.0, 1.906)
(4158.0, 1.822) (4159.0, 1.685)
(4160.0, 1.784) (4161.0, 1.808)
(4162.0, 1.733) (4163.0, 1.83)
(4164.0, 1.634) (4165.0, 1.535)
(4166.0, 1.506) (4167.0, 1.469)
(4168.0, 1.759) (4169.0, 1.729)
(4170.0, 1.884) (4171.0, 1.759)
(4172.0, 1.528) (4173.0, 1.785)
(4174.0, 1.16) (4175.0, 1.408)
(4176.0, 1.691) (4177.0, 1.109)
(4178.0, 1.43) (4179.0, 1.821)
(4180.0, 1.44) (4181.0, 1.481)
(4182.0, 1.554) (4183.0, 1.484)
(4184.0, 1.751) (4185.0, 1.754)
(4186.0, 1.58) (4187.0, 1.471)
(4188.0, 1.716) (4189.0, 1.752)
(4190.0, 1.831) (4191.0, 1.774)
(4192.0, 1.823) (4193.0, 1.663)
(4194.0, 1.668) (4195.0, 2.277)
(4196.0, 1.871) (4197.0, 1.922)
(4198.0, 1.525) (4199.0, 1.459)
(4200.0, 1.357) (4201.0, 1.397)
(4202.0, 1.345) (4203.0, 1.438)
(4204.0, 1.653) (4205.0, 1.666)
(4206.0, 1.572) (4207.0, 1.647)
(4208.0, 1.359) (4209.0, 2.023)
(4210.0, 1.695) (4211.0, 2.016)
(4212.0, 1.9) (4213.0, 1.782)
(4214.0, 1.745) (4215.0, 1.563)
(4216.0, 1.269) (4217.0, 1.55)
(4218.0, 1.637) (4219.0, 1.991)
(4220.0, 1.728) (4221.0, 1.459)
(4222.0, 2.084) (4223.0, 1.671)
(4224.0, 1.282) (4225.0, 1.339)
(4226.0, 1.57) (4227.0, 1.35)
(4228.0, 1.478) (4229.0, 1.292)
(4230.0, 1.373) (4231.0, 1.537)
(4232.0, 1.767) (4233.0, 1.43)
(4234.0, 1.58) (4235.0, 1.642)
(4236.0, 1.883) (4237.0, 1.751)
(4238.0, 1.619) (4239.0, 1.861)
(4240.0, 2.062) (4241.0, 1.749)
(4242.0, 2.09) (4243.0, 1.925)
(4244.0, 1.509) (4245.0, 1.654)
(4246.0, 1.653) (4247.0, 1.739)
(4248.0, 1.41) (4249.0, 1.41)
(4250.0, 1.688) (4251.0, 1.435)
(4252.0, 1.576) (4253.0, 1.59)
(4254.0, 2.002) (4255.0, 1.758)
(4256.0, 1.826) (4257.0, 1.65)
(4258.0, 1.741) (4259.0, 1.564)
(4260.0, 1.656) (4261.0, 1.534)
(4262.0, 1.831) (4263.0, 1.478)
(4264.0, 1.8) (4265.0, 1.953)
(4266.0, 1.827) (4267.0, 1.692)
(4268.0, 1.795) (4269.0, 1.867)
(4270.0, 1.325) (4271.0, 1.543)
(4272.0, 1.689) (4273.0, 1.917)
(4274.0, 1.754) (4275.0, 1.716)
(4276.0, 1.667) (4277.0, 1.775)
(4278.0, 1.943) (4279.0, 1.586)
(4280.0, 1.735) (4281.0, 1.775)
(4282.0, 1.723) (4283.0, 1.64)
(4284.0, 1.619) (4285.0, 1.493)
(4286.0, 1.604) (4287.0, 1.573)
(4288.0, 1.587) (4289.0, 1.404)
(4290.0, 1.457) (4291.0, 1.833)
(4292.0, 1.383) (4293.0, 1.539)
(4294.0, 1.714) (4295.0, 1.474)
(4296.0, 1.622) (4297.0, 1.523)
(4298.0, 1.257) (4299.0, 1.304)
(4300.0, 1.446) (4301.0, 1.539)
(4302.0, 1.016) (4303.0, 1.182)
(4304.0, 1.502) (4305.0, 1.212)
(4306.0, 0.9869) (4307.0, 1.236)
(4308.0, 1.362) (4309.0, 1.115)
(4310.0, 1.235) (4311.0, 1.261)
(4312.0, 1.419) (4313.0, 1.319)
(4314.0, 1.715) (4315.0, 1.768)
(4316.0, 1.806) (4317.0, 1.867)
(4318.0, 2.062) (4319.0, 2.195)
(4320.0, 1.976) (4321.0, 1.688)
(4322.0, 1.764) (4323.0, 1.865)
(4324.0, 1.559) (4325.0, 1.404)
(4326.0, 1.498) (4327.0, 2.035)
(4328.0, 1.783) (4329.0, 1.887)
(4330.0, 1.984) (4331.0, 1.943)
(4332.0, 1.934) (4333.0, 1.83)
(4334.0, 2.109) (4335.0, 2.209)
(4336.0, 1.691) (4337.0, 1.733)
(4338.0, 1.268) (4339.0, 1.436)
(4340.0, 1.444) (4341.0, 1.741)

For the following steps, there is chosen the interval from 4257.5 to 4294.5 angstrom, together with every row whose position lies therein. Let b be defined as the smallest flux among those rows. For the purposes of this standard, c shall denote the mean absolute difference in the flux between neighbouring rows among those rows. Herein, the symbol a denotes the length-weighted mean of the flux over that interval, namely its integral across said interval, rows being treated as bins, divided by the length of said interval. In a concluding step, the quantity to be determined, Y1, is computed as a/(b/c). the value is 0.21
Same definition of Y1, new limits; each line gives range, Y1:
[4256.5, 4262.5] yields 0.17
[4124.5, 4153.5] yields 0.29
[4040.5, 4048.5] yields 0.68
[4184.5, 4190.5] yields 0.15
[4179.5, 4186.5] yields 0.11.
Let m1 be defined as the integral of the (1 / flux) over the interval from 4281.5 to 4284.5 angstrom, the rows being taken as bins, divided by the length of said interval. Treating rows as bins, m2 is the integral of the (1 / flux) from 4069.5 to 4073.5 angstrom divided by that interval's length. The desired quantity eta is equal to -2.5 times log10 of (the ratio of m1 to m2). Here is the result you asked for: 0.07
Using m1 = 0.603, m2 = 0.64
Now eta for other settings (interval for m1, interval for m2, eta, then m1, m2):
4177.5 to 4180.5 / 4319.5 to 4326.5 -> -0.08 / 0.648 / 0.60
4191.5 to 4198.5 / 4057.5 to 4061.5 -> 0.17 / 0.557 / 0.65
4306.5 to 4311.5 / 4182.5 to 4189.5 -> -0.30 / 0.809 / 0.61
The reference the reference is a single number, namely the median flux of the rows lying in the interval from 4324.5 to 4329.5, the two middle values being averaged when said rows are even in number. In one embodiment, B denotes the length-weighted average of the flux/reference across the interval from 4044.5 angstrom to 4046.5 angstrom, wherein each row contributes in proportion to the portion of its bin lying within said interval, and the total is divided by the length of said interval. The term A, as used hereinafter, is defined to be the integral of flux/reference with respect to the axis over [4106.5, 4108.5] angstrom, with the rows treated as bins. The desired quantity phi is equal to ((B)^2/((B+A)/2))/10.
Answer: 0.0654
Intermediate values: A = 1.79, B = 0.94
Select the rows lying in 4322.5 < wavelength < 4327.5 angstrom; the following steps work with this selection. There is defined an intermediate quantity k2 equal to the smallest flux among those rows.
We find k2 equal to 1.404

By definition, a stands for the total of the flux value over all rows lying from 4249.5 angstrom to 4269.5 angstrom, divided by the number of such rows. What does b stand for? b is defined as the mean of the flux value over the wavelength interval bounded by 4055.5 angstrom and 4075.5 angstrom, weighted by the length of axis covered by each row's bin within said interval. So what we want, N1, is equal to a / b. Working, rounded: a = 1.71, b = 1.59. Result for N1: 1.08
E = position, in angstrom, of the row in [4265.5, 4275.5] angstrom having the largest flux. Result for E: 4273.0 angstrom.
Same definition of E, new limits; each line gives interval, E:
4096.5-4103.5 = 4103.0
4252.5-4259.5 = 4254.0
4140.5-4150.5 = 4143.0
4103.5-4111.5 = 4106.0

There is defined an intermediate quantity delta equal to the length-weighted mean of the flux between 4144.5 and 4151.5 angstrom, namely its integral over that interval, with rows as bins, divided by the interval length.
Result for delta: 1.39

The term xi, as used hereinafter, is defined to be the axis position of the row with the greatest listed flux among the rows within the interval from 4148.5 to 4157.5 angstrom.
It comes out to 4157.0 angstrom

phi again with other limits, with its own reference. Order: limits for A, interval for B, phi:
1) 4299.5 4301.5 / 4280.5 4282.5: 0.0725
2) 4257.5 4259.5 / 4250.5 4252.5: 0.0529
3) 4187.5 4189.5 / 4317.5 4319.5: 0.0908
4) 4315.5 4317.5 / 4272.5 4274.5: 0.0686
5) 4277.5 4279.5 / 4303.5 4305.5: 0.0423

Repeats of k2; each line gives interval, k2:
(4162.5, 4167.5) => 1.469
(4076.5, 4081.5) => 1.215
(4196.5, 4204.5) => 1.345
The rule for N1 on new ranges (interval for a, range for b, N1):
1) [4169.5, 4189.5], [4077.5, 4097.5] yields 0.95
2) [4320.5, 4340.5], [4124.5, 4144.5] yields 1.09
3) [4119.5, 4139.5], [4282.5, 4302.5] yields 1.08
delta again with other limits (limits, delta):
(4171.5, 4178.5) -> 1.44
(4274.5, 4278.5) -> 1.78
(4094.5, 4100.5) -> 1.43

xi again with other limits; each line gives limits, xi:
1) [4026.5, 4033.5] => 4030.0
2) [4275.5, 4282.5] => 4278.0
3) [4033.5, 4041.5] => 4040.0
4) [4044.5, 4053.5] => 4045.0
